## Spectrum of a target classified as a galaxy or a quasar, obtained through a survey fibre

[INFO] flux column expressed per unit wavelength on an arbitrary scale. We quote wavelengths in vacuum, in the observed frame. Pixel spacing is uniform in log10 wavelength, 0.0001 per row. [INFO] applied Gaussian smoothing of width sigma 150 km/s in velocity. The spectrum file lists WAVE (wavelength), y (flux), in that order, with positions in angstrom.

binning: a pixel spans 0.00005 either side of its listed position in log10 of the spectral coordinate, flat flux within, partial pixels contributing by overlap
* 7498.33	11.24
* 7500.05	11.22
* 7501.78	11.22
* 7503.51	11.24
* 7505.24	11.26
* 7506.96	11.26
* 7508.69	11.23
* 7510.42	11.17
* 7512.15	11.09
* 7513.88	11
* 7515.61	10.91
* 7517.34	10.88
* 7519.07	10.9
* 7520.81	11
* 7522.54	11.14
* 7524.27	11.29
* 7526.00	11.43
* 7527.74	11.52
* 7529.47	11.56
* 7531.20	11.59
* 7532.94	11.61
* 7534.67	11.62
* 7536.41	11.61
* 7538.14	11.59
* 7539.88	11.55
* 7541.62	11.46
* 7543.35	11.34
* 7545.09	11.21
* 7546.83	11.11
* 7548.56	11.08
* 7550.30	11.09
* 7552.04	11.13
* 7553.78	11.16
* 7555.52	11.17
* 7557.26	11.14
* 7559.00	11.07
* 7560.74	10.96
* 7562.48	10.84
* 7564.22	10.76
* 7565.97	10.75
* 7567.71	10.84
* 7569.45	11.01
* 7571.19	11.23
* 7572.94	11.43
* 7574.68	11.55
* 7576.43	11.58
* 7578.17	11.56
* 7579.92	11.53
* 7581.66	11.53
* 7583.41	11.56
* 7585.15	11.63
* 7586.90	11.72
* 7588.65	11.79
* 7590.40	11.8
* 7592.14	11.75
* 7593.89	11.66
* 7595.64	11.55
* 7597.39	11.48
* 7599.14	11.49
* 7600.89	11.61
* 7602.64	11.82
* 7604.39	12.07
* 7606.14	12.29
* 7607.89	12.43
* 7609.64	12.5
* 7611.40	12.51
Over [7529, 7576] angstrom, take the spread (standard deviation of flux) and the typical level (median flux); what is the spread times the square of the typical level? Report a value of 35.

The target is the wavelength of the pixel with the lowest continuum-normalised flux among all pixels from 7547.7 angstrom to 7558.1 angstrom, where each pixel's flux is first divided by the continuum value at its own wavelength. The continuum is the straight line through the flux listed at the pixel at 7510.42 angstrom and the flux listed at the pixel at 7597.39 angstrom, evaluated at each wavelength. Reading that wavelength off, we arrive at 7548.56 angstrom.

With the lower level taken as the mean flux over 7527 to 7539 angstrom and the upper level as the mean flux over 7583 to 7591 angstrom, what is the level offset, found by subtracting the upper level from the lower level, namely -0.11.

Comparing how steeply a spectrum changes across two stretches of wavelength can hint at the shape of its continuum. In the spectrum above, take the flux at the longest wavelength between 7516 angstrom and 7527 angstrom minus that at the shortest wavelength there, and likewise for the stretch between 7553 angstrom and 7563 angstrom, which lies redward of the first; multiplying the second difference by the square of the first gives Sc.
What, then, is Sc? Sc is -0.097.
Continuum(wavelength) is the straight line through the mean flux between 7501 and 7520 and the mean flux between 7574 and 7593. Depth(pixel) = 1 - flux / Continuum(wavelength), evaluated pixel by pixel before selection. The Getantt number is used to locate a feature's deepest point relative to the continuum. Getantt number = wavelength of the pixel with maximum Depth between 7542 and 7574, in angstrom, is 7565.97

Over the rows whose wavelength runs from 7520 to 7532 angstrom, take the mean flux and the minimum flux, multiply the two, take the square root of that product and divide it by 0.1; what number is 112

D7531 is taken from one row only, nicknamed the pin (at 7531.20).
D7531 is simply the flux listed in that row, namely 11.59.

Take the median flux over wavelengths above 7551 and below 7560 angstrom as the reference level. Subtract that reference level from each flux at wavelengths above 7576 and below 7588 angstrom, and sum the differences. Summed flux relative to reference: 3.1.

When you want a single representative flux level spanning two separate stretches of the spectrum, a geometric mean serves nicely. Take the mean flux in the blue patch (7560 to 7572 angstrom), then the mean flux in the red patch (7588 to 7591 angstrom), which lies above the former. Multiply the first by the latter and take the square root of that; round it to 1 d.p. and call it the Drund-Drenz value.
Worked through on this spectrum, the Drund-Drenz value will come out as 11.3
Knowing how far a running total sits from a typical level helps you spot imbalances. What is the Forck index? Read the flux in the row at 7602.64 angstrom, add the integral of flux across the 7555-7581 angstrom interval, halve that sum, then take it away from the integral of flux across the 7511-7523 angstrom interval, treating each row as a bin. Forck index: -19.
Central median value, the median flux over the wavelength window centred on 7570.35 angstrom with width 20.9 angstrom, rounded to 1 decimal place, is 11.1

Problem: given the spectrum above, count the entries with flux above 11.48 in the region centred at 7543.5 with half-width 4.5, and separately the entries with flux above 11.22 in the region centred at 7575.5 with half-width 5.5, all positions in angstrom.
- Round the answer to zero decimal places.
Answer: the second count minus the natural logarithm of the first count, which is 6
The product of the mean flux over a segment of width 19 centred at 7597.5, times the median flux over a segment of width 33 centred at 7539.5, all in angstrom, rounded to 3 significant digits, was 134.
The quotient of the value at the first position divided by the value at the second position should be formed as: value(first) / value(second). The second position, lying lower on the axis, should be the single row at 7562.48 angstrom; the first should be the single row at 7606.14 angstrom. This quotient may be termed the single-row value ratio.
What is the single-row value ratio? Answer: 1.13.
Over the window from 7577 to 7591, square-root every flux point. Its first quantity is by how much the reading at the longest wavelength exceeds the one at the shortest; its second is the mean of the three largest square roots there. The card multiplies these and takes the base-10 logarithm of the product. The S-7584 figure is -0.9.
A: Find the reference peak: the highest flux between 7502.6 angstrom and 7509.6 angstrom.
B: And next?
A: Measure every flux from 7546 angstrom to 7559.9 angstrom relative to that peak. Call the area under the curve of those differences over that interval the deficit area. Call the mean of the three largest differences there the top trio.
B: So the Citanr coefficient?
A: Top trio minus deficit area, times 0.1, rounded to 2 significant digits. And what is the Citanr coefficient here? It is 0.19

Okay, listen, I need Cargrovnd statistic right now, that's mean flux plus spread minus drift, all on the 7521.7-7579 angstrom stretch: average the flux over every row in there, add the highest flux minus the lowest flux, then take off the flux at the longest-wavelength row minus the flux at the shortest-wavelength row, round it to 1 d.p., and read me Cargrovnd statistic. 11.7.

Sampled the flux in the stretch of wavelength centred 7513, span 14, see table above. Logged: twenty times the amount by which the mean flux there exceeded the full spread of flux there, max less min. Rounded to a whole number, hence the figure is 214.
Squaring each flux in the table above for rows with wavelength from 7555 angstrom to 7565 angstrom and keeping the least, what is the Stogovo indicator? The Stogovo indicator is 116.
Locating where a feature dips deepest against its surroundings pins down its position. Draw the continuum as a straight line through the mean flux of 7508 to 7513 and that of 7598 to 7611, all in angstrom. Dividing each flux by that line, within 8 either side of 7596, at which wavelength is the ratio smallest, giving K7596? 7599.14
